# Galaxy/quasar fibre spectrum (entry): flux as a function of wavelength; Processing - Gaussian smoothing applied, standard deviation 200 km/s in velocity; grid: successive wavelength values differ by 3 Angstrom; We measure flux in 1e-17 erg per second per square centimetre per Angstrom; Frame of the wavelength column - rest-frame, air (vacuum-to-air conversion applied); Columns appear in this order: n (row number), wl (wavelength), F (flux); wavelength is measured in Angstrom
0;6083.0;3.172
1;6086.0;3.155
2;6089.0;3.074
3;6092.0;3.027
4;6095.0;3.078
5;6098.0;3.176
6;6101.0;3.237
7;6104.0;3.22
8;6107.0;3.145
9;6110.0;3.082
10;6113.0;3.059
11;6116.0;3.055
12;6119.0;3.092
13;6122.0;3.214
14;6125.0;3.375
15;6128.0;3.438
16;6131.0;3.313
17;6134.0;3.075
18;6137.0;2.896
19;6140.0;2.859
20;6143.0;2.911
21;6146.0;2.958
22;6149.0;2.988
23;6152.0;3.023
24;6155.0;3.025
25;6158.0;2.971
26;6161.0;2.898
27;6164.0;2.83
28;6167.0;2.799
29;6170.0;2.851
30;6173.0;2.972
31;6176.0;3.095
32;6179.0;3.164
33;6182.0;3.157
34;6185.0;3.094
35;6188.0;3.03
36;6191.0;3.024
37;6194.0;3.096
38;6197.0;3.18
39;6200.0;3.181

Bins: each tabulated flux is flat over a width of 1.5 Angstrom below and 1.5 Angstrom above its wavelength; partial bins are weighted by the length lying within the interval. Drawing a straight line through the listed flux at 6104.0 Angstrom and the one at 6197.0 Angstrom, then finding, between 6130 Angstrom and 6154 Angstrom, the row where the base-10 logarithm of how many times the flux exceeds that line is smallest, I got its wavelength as 6140.0 Angstrom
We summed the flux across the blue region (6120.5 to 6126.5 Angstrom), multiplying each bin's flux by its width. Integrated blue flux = 19.8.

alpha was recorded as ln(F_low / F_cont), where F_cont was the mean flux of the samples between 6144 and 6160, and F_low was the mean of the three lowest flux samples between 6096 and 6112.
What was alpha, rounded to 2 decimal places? 0.05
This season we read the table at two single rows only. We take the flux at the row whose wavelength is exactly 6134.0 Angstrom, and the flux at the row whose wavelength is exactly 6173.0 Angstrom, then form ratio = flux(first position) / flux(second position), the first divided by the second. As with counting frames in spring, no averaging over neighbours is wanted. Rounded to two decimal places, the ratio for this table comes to 1.03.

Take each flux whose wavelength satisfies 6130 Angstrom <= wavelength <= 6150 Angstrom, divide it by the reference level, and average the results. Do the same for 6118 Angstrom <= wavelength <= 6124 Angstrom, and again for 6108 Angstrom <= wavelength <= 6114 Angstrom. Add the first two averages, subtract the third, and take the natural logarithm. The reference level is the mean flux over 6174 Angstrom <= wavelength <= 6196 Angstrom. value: 0.00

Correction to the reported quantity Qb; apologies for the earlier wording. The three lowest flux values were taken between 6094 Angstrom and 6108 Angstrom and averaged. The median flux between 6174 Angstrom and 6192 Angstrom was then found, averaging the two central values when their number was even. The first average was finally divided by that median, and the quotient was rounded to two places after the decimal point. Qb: 1.01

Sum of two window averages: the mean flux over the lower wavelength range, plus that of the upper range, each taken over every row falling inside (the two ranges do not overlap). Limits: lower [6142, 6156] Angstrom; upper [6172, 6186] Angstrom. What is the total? 6.08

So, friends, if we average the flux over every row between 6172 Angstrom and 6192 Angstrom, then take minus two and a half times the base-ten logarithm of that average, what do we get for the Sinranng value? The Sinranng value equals -1.22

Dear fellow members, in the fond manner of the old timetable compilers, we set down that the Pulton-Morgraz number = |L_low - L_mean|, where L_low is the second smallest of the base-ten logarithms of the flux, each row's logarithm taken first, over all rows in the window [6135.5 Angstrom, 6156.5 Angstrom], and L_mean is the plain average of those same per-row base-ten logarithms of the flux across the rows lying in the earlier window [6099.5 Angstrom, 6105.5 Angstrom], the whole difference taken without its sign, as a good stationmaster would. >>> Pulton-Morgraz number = 0.05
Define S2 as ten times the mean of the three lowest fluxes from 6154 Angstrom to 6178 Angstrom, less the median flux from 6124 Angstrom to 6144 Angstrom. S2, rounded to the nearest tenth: 25.2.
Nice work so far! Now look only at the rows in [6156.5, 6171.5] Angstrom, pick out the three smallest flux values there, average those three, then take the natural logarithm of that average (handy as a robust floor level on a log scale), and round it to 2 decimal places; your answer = 1.04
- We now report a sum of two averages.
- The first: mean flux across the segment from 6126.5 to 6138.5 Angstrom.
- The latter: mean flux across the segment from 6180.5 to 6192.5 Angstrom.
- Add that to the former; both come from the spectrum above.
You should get 6.26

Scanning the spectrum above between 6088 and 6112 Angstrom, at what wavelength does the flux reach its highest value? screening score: 6101.0 Angstrom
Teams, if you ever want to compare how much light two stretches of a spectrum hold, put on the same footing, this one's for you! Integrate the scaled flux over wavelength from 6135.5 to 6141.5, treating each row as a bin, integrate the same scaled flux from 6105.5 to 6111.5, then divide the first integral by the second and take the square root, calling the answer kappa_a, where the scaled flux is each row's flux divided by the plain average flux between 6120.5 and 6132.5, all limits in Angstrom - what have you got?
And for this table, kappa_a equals 0.96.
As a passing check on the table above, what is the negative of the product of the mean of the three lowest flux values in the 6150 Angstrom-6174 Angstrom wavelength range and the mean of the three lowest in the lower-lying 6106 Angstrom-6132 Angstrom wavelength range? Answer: -8.66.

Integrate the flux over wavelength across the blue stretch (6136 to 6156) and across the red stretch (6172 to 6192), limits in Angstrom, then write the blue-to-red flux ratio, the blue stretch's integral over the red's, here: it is 0.96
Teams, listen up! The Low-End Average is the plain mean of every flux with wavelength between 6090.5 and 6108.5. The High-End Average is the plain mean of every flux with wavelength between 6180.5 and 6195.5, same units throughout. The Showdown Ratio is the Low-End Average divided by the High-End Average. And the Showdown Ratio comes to 1.02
